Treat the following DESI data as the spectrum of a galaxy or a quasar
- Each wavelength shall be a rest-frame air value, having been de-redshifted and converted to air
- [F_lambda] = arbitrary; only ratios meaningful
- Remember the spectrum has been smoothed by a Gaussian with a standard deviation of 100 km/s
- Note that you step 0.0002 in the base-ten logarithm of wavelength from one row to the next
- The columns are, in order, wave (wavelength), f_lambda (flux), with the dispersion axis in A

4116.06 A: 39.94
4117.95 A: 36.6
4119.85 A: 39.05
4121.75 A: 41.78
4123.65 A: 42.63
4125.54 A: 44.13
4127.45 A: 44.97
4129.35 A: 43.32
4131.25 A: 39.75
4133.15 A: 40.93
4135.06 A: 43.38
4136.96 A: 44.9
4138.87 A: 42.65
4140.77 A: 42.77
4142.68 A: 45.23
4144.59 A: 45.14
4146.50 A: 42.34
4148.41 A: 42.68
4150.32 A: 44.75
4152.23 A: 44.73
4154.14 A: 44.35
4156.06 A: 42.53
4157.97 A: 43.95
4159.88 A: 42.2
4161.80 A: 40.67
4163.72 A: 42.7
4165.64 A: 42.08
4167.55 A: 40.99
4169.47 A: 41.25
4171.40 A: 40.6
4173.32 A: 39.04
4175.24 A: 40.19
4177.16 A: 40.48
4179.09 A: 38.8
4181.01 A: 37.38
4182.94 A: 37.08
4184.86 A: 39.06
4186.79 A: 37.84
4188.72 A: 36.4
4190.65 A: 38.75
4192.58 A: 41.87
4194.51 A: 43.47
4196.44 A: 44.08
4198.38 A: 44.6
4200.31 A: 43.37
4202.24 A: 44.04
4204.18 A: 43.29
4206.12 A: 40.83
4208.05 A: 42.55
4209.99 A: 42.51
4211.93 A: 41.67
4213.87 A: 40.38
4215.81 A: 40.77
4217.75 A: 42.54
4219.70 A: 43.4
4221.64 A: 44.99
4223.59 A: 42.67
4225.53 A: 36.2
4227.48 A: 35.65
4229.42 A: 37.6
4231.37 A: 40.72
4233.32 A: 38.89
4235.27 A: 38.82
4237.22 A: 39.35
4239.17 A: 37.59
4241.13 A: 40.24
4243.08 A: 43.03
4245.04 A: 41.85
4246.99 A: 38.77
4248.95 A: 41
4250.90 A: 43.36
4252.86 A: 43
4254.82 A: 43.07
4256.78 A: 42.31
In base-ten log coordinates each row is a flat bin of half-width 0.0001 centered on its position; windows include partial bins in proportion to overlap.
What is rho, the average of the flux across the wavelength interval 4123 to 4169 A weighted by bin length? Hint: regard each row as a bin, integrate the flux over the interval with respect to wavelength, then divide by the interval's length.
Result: 43.1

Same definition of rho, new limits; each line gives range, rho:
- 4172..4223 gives 41.1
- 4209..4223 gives 42.3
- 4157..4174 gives 41.5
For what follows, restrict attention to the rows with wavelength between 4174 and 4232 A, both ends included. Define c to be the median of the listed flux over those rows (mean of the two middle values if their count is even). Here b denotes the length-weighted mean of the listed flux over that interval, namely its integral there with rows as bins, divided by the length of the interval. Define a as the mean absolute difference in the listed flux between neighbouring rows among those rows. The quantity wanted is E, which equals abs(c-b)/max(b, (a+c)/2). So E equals 0.001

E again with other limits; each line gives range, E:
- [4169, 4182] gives 0.015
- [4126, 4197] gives 0.012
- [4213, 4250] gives 0.003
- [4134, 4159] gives 0.004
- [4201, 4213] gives 0.001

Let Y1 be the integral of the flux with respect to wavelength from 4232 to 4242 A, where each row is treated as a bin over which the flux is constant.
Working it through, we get 390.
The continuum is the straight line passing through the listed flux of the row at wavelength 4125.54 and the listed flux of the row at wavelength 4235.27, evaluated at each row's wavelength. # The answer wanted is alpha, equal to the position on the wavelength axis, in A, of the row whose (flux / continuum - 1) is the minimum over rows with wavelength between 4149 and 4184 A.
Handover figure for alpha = 4182.94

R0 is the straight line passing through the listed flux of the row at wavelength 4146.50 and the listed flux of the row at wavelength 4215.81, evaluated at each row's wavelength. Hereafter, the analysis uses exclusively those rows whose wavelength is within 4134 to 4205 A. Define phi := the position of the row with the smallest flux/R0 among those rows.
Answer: 4188.72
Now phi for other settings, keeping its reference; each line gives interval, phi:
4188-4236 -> 4188.72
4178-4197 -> 4188.72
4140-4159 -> 4146.50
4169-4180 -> 4179.09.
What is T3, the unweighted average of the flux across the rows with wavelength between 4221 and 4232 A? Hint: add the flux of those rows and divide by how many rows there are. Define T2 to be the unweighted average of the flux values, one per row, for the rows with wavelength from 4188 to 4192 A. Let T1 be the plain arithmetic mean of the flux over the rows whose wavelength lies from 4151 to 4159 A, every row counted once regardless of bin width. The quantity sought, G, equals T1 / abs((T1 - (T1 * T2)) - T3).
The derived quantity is 0.0267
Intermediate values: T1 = 43.9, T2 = 37.6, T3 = 39.6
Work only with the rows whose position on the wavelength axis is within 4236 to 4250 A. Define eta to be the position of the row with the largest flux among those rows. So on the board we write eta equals 4243.08 A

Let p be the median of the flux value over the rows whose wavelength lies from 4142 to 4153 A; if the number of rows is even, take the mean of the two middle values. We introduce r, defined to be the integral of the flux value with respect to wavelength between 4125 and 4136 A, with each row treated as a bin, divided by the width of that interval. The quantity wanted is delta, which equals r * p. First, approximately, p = 45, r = 42.7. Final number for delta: 1908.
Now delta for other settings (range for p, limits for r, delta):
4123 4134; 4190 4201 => 1839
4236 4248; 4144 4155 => 1750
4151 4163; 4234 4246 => 1734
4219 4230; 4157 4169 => 1690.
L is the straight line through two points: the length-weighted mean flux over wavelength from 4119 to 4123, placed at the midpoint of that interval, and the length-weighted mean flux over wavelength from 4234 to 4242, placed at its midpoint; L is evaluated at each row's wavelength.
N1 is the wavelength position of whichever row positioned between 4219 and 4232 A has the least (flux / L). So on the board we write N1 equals 4227.48 A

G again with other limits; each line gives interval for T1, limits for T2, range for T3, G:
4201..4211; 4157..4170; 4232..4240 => 0.0239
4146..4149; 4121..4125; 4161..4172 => 0.0237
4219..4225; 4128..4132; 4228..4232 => 0.0241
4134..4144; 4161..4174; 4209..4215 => 0.0244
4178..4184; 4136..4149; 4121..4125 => 0.0228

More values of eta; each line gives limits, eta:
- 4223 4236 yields 4223.59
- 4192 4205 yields 4198.38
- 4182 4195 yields 4194.51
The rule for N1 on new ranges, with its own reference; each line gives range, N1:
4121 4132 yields 4131.25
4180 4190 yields 4188.72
